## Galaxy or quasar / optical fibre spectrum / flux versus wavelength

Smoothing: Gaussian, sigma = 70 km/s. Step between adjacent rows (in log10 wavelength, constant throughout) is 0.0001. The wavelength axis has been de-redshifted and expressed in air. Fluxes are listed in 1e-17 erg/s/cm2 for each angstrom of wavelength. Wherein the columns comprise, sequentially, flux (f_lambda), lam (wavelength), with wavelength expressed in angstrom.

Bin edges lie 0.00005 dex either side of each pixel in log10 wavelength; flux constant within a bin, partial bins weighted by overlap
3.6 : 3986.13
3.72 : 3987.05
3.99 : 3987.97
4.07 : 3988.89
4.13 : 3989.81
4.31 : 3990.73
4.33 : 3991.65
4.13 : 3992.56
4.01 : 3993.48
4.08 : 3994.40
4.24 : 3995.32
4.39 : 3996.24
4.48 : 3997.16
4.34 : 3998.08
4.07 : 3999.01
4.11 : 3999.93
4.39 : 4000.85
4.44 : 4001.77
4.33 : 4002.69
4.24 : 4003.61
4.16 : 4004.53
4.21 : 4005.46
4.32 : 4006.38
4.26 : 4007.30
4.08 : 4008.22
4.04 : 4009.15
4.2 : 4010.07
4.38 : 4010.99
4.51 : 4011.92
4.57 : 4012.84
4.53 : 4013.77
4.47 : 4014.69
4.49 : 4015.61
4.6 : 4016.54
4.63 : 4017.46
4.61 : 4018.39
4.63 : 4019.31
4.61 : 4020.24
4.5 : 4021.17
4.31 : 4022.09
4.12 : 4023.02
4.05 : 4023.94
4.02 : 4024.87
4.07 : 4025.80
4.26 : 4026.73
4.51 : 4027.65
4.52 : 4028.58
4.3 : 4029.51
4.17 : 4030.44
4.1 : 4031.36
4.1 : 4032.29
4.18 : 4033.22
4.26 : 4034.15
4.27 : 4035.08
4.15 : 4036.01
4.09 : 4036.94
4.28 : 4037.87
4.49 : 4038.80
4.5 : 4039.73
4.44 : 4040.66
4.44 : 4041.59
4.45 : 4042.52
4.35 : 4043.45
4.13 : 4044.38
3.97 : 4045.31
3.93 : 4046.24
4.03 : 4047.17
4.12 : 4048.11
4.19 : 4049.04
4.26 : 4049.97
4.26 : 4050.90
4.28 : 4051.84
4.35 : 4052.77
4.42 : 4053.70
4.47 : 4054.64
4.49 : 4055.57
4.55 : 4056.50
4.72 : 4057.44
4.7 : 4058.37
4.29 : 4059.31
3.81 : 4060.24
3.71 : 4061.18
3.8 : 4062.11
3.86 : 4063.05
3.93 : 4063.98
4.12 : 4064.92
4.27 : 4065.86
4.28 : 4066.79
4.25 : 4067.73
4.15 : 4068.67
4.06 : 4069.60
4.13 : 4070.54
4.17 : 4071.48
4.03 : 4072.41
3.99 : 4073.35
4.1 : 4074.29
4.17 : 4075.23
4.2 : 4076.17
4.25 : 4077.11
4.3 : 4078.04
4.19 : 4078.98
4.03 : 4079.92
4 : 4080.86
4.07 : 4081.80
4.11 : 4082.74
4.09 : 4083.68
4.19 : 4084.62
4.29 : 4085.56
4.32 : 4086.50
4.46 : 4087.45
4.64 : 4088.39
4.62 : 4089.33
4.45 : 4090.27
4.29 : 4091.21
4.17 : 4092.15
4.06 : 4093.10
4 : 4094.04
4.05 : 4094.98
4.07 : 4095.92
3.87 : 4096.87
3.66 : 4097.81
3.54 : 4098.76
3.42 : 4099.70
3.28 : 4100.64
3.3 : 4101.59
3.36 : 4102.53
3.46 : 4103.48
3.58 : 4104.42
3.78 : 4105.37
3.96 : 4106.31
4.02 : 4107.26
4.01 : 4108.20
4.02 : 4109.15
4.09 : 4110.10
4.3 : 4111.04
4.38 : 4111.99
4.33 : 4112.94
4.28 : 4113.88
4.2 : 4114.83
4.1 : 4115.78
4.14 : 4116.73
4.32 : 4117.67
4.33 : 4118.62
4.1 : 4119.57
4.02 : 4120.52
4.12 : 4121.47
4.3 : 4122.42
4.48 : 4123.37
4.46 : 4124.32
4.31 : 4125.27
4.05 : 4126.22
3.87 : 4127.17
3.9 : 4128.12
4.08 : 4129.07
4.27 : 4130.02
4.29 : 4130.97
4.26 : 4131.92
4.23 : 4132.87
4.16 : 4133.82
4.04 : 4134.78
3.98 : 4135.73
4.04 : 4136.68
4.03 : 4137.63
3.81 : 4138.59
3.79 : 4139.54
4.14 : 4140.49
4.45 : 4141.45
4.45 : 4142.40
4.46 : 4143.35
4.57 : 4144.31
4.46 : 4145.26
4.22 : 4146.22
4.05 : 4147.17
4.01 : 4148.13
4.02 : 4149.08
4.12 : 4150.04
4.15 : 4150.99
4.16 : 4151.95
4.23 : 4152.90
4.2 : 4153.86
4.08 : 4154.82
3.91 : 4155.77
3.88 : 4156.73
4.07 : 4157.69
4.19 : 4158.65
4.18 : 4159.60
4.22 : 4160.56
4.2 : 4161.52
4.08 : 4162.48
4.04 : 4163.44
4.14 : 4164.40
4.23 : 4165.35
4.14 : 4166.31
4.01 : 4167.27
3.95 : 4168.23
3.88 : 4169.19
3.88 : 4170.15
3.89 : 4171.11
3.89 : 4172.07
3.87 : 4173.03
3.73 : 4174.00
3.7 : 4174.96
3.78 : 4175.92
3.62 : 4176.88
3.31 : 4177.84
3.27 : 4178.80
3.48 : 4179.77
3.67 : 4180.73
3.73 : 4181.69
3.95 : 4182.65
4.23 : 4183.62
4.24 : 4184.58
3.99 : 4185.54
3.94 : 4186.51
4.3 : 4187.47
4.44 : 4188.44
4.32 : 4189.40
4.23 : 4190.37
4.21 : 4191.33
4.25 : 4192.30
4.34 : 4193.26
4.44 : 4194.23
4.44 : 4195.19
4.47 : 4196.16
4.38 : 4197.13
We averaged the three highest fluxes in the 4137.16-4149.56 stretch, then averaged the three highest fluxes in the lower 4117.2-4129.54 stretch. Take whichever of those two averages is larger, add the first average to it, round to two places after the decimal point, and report 8.99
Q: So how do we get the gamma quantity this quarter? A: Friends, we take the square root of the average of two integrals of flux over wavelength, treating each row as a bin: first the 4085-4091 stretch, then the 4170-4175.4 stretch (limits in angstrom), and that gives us 4.86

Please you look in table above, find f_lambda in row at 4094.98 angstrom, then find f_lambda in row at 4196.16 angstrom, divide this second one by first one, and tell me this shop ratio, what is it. 1.1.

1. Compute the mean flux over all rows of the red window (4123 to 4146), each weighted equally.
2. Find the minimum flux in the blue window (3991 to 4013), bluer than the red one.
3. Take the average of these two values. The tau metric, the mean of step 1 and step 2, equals 4.10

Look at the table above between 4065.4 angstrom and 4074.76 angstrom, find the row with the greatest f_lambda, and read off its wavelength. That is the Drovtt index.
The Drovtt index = 4066.79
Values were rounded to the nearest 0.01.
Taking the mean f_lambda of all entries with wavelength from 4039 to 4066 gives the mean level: 4.24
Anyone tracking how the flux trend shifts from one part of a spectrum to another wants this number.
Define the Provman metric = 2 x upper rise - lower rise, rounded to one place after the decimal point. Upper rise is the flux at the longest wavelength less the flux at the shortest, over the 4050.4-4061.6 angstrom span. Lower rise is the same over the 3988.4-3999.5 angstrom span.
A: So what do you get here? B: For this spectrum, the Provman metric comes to -1.1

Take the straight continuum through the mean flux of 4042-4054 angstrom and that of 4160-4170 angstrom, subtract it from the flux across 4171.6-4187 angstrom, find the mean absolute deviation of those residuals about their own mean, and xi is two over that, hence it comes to 9.4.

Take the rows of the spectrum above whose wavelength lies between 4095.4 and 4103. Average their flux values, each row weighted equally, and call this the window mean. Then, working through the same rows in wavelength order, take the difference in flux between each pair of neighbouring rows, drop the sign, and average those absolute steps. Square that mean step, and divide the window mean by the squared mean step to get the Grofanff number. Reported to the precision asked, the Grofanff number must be 231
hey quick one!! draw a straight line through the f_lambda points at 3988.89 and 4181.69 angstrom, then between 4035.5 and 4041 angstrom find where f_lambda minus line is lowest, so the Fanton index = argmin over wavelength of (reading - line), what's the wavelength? 4036.94 angstrom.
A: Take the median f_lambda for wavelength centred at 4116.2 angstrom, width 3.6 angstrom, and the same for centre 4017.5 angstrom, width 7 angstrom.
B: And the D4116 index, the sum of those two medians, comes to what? 8.78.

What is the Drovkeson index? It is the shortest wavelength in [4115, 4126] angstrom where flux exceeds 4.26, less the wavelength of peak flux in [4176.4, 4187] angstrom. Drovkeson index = -66.9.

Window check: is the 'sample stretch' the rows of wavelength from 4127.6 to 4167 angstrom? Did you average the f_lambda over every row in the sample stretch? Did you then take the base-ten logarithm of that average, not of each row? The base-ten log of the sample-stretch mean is 0.617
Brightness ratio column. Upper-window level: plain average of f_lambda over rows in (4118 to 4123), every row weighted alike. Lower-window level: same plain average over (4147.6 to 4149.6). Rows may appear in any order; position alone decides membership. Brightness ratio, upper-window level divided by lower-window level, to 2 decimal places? 1.04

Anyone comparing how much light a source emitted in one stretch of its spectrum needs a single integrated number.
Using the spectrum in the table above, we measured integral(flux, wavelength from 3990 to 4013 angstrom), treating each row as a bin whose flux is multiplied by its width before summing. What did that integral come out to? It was 98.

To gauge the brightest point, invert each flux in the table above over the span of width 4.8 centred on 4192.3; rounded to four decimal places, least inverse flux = 0.2252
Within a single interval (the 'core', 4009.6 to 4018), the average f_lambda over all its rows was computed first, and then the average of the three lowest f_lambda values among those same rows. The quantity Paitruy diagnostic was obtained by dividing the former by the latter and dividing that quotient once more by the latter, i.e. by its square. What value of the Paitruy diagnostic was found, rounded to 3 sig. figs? 0.237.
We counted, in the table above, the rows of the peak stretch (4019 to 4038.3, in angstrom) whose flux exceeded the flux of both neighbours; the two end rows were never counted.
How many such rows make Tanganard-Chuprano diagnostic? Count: 2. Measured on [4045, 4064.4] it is 1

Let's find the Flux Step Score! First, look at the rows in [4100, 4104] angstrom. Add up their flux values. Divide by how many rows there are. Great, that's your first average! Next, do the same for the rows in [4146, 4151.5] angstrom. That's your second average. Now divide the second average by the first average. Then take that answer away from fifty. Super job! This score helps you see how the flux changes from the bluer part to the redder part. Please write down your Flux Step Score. 48.78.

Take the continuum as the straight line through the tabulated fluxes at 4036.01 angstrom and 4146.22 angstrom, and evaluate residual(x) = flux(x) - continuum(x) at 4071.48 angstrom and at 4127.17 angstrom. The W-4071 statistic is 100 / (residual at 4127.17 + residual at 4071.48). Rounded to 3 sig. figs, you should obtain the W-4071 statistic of -294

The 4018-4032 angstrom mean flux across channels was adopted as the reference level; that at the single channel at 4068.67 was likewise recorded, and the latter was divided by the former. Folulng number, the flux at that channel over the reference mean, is 0.96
